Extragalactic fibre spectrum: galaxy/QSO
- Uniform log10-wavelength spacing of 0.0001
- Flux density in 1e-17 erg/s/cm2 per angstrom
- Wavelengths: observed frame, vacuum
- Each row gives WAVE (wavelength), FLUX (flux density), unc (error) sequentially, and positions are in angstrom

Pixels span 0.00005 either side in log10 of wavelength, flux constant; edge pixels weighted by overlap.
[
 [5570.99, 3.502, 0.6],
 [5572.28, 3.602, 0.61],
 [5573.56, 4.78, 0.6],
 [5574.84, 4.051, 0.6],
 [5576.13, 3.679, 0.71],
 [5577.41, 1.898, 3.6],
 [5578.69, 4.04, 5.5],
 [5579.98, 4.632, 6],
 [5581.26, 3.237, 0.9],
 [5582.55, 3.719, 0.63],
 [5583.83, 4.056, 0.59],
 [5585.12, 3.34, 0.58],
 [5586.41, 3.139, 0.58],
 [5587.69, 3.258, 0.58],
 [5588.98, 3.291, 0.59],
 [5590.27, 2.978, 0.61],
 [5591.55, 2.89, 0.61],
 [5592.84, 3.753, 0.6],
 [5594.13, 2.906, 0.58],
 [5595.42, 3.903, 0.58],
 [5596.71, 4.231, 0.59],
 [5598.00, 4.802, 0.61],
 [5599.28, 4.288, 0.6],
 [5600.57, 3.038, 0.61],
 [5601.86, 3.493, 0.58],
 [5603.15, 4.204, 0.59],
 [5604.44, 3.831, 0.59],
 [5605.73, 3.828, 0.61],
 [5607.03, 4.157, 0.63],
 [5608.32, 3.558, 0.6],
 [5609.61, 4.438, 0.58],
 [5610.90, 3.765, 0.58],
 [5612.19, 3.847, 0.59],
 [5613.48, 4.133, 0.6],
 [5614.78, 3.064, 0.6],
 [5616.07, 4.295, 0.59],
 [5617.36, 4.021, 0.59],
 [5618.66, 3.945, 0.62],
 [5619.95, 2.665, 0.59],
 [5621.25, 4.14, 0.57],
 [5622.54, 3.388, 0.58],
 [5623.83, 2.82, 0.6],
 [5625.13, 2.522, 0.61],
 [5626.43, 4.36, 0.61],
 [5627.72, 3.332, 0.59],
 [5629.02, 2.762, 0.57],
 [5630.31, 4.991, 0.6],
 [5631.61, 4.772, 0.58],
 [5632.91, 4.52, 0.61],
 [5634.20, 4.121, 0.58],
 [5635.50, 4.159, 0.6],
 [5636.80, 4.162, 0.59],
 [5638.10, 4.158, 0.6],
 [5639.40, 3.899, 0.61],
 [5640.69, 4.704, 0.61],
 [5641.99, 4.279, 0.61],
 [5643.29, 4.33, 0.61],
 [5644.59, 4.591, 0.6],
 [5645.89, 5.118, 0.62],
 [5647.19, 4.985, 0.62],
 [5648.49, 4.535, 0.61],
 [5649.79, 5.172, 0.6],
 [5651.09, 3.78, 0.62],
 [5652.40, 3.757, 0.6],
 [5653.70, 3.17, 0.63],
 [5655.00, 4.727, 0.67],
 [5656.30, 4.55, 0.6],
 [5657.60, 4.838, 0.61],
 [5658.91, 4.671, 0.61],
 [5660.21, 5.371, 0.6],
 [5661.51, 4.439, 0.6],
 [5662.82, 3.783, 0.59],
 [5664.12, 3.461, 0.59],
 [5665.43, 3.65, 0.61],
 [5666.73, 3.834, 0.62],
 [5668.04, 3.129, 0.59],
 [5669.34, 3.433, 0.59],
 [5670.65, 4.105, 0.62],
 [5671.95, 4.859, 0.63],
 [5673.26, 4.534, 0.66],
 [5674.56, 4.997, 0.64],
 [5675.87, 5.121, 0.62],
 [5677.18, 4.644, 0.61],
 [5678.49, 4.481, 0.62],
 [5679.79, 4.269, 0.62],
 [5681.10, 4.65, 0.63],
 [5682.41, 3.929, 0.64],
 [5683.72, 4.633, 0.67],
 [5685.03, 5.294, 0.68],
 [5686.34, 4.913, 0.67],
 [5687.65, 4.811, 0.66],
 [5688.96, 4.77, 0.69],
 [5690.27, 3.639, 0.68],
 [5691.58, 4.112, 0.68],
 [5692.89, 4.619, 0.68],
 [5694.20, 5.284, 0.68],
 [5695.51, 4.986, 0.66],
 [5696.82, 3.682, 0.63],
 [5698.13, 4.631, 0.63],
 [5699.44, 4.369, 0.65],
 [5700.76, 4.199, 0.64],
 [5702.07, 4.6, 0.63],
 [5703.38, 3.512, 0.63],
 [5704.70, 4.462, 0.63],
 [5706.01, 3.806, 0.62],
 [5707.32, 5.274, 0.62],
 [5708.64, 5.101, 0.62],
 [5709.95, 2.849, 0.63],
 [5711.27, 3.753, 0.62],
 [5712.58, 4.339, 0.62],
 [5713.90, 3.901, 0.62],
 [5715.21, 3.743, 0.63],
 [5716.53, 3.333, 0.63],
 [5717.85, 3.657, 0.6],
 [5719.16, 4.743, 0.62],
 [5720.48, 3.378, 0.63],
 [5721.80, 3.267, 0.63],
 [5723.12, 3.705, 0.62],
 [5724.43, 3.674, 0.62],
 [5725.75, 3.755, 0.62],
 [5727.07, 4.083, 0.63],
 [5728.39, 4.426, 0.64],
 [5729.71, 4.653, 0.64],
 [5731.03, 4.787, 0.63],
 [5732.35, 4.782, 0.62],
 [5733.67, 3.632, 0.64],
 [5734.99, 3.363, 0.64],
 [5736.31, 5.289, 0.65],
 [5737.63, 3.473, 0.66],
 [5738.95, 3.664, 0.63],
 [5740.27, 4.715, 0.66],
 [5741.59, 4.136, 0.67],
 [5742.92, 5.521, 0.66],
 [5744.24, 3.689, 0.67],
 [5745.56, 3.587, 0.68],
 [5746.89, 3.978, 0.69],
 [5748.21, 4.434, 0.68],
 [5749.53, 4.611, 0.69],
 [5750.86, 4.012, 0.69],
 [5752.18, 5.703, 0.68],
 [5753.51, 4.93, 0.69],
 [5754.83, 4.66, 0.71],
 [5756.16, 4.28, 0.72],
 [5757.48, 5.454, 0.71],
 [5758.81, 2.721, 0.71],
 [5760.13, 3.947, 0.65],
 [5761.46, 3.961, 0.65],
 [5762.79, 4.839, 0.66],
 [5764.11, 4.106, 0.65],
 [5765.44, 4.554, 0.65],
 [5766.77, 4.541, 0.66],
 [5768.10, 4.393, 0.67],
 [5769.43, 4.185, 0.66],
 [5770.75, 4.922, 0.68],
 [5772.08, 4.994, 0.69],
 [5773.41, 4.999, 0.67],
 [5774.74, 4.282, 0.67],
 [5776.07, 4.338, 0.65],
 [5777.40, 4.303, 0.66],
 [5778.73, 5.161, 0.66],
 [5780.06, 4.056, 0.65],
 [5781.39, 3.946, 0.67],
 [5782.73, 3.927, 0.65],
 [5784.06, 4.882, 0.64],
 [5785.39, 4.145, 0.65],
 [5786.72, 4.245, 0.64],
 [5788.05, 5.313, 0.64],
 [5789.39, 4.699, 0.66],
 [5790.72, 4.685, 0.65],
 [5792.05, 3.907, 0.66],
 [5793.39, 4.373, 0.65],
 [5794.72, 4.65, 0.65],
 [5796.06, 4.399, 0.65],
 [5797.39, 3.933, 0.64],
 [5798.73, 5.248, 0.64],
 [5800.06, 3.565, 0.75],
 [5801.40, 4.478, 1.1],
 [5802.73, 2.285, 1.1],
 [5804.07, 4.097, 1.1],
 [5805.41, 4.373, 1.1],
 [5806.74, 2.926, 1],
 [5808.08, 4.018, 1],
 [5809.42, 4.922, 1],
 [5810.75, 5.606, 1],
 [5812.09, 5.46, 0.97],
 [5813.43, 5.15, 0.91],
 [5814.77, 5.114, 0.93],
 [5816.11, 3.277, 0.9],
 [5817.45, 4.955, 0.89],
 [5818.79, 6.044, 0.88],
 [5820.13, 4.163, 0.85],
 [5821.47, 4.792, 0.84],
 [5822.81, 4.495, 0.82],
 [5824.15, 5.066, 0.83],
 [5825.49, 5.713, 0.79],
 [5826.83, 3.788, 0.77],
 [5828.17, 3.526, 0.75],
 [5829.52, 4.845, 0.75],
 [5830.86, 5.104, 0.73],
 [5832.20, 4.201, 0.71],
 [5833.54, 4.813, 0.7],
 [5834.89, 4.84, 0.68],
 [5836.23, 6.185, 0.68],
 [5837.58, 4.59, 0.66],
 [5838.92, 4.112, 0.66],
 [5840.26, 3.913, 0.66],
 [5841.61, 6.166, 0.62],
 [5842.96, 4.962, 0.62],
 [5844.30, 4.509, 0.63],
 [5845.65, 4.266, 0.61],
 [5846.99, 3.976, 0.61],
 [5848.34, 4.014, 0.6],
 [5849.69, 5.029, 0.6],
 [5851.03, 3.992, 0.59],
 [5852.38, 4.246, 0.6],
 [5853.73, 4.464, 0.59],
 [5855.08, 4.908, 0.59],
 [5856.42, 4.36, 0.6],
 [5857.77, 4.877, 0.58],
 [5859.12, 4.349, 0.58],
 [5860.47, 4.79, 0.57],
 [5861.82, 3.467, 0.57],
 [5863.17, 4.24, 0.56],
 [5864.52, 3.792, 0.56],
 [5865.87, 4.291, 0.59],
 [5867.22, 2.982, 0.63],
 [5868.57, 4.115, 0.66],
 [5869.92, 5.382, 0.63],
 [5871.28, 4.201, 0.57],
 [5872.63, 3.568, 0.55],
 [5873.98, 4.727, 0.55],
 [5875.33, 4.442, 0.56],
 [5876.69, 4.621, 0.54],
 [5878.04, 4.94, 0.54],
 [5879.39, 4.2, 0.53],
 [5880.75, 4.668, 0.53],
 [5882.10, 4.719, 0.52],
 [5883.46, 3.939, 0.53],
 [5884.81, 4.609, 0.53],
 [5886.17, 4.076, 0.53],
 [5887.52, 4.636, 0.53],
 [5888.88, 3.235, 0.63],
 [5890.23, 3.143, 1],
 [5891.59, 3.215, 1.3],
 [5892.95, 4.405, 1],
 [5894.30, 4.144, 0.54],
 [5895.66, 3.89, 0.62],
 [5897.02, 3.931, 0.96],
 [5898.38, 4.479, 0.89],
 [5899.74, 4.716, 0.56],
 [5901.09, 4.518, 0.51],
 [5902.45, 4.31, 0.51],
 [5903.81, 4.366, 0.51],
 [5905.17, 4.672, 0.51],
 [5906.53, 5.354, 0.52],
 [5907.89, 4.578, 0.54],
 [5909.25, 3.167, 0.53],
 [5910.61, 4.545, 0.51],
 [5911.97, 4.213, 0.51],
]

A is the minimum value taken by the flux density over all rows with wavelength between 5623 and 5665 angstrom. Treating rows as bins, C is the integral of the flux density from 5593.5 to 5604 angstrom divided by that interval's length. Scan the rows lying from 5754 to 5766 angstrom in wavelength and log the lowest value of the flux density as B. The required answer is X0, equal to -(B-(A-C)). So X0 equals -4.06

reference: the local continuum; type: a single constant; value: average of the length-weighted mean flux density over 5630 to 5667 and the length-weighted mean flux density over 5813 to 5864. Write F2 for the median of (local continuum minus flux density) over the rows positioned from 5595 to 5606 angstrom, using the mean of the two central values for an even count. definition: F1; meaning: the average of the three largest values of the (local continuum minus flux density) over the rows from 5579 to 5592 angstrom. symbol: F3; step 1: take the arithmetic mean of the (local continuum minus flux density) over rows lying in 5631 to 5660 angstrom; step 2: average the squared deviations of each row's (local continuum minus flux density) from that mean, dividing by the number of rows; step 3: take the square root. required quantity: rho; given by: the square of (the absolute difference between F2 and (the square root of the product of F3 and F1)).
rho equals 0.07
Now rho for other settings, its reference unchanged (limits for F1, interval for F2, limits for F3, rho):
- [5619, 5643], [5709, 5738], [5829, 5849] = 0.15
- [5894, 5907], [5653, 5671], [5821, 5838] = 0.00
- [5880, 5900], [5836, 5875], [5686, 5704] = 0.39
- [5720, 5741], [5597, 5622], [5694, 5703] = 0.04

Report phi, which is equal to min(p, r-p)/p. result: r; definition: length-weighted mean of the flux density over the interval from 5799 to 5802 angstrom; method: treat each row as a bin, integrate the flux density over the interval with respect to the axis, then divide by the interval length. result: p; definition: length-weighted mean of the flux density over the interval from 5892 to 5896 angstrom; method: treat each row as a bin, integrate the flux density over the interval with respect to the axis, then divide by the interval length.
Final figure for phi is 0.02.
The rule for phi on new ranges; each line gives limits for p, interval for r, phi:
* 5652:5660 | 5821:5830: 0.05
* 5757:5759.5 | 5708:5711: -0.01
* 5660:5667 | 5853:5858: 0.15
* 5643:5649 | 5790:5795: -0.07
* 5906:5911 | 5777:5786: -0.01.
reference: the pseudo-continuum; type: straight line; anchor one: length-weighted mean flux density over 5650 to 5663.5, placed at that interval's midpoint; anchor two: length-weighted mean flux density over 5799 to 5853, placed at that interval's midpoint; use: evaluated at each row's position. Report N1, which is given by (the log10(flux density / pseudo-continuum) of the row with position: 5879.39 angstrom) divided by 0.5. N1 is -0.08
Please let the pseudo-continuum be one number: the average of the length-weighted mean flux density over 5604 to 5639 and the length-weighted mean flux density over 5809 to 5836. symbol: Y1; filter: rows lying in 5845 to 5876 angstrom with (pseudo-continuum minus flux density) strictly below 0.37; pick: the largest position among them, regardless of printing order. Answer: 5875.33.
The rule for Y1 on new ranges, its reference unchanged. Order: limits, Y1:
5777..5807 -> 5805.41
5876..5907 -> 5906.53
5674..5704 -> 5702.07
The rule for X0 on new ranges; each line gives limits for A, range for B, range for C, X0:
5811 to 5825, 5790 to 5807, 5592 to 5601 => -2.85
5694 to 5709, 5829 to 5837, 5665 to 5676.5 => -4.88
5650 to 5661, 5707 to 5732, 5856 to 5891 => -3.92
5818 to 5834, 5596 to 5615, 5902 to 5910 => -3.92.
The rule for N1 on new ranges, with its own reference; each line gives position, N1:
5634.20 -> -0.04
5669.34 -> -0.21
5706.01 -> -0.13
